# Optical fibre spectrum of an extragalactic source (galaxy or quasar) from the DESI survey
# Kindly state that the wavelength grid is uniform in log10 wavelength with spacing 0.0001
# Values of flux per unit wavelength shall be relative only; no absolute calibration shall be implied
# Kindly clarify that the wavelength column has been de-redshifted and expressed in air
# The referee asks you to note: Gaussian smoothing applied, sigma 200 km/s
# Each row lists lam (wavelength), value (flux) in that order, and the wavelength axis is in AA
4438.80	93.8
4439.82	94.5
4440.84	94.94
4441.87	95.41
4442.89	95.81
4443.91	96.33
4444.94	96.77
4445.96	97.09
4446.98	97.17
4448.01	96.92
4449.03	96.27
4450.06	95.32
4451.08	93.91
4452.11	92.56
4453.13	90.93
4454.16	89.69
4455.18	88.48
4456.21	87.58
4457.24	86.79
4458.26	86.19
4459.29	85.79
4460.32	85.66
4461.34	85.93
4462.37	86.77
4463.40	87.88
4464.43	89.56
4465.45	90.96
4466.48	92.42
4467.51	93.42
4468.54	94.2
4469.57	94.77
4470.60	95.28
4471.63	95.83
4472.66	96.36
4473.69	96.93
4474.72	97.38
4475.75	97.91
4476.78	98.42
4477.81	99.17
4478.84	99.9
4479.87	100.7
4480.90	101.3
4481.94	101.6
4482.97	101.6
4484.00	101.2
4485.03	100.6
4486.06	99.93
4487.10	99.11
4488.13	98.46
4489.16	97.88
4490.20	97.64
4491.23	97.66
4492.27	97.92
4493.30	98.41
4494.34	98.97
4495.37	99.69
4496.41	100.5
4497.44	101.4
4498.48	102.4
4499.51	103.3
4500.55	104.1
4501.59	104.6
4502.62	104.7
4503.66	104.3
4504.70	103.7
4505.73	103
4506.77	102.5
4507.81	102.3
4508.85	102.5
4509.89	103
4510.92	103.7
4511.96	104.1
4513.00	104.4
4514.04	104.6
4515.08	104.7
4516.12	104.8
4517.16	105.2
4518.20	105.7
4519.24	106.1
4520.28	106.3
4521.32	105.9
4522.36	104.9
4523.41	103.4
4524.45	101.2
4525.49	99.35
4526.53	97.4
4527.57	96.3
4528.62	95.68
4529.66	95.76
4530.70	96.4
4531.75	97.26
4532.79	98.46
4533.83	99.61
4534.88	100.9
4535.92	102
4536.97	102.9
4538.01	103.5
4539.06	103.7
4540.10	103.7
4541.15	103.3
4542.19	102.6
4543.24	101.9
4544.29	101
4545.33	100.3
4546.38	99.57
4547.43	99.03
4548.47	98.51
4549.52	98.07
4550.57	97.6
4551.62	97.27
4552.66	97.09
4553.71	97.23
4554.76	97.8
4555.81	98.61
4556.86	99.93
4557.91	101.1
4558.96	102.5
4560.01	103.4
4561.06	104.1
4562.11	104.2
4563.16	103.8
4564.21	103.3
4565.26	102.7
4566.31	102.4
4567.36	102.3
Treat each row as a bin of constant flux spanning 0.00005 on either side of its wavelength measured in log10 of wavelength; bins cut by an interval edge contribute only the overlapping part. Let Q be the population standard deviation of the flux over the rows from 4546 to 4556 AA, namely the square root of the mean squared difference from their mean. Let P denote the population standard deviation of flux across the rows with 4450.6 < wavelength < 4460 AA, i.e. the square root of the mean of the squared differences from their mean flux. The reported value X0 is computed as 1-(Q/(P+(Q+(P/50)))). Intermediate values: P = 2.7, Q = 0.8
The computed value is 0.78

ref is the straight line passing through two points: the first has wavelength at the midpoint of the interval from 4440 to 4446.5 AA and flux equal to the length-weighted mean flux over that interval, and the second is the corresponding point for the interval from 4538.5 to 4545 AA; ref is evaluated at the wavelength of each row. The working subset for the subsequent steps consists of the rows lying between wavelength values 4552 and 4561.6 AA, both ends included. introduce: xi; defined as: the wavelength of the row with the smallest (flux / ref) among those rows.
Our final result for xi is 4552.66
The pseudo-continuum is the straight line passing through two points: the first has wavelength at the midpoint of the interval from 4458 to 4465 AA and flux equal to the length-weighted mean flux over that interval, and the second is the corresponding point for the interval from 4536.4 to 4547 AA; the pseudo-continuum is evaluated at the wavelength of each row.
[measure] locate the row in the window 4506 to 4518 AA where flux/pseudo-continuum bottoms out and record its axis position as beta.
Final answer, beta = 4508.85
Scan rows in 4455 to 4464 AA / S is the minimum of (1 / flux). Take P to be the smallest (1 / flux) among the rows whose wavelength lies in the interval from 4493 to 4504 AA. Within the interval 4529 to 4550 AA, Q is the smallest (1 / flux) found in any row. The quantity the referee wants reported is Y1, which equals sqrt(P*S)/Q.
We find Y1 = 1.077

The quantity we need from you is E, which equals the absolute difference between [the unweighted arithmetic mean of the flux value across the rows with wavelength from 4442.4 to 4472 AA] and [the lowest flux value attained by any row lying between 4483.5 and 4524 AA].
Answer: 6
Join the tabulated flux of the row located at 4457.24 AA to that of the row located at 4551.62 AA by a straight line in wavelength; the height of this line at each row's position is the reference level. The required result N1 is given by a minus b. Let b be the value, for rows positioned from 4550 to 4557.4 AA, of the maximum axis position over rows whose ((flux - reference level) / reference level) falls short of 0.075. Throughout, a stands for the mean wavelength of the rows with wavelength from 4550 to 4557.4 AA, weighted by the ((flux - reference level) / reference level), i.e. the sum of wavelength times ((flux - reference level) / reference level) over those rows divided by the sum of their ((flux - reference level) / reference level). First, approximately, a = 4556.2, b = 4556.86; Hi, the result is -0.7 AA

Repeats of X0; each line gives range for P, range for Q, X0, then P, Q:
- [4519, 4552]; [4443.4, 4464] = 0.42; 3.1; 4.5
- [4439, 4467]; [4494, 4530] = 0.59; 4.1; 2.9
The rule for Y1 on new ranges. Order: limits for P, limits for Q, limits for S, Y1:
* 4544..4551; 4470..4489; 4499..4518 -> 0.986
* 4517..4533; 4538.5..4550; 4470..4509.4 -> 0.983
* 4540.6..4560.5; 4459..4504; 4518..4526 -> 0.999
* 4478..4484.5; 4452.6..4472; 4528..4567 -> 0.931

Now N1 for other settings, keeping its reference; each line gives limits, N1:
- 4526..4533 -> -2.9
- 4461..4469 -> -1.1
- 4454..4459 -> -3.9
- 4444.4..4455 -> -5.6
